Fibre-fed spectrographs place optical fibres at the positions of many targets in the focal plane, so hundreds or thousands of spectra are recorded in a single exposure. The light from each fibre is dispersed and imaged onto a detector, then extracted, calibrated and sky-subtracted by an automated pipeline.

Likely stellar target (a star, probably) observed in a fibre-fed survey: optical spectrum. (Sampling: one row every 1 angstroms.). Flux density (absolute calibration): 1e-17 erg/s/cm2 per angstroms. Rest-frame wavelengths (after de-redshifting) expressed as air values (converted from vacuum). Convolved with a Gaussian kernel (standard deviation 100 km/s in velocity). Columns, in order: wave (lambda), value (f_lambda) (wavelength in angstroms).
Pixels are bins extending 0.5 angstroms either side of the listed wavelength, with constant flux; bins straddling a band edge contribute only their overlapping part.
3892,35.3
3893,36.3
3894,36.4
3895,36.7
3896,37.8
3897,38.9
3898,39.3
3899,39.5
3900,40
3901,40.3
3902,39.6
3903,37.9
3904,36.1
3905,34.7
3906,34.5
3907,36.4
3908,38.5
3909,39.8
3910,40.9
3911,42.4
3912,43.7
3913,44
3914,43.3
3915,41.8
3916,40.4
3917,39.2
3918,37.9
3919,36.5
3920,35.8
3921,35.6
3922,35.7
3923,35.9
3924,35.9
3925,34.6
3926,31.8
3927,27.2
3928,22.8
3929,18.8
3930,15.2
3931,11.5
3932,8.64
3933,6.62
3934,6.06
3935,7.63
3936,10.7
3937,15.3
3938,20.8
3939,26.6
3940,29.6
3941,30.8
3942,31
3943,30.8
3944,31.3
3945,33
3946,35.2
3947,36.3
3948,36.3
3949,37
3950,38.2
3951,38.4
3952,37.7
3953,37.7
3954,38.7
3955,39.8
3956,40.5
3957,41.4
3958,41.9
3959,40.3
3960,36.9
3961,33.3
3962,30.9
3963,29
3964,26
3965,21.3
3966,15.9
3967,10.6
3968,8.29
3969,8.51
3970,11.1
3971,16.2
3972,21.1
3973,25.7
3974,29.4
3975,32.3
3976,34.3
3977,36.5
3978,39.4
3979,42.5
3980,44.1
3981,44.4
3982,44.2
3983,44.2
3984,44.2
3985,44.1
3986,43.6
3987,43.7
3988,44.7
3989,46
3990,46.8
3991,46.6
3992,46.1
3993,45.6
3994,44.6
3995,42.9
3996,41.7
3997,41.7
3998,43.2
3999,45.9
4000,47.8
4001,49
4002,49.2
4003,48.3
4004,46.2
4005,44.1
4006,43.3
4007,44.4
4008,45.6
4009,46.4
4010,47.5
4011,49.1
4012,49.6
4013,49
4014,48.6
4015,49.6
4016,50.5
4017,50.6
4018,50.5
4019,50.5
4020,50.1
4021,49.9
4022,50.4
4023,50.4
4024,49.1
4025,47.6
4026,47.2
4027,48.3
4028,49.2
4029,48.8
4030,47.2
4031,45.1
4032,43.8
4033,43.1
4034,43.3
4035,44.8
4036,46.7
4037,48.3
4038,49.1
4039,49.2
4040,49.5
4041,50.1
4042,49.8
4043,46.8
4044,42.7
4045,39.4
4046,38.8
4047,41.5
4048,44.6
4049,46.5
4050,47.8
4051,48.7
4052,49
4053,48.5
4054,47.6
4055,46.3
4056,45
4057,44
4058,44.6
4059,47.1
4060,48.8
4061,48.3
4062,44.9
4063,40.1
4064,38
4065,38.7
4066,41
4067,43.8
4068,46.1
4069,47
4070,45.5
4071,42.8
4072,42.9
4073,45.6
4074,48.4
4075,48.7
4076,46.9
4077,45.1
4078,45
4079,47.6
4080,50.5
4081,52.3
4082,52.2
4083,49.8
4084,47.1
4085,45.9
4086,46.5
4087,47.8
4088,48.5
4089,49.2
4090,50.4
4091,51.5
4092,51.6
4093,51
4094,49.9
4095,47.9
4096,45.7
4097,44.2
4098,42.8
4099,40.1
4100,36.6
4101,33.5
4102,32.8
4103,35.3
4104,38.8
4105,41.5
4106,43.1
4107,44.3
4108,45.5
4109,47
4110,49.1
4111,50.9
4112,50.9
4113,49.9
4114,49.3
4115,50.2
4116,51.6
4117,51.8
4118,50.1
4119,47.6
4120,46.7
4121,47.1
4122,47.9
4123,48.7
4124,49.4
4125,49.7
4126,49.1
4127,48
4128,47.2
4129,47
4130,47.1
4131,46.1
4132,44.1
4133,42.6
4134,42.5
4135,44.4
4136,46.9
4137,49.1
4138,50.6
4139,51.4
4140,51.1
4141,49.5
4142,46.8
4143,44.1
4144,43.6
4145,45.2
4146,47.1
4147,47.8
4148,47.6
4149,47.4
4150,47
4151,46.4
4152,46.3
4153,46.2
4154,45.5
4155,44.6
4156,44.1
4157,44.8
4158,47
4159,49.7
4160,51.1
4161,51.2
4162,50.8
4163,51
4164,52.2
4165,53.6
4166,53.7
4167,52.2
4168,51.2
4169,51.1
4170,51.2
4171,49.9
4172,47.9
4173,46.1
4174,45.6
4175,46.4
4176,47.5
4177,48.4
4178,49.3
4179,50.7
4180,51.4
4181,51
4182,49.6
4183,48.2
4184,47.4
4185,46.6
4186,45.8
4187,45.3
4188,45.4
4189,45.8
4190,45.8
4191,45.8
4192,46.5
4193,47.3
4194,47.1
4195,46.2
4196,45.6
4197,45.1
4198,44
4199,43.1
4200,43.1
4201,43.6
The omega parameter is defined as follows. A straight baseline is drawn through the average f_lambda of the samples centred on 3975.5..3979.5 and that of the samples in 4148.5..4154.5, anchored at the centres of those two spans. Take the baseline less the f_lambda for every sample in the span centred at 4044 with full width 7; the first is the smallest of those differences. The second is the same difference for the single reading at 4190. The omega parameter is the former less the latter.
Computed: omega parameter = -11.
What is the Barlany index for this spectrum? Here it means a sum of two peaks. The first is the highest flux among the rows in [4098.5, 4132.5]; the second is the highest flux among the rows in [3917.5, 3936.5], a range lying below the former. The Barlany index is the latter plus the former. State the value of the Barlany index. 90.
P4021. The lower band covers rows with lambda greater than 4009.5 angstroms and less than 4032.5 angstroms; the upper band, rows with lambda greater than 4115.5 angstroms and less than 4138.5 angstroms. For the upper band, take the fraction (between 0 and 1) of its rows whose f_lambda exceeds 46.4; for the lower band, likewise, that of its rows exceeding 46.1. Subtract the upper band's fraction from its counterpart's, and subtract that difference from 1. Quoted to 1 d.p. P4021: 0.9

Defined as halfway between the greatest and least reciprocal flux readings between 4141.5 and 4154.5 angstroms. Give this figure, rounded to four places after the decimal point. 0.0219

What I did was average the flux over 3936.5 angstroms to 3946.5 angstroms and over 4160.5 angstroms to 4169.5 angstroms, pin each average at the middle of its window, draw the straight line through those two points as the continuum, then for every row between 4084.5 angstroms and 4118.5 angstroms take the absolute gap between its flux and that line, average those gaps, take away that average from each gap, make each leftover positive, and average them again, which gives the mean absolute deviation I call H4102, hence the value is 2.20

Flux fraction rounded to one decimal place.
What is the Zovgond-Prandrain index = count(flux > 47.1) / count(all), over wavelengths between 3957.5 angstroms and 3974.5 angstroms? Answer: 0.0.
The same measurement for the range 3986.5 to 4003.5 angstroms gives 0.2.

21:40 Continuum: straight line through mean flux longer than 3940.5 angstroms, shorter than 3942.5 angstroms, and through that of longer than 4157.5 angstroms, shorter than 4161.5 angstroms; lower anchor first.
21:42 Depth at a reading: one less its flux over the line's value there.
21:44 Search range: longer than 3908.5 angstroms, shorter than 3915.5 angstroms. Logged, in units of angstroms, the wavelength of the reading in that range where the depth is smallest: 3913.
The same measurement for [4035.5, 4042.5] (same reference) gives 4041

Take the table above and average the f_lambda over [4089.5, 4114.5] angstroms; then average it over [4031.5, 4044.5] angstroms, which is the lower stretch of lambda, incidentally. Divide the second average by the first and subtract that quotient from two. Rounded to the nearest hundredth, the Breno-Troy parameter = 0.96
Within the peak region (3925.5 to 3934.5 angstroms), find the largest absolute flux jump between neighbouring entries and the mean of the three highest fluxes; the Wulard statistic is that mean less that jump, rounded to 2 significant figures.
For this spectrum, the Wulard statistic 23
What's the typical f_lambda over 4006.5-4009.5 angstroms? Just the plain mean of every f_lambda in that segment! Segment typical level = 45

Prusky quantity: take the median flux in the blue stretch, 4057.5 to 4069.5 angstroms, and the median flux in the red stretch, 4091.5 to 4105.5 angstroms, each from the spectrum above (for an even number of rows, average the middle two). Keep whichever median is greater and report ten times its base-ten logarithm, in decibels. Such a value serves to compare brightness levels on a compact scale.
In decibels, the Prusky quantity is 16.51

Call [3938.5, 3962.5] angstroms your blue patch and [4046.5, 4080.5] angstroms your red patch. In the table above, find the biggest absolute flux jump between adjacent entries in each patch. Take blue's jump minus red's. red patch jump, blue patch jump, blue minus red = -1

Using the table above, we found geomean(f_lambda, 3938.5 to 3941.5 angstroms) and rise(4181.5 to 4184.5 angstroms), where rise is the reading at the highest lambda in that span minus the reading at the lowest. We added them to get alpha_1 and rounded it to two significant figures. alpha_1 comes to 27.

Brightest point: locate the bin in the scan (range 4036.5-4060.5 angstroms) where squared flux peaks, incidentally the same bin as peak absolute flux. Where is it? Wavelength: 4041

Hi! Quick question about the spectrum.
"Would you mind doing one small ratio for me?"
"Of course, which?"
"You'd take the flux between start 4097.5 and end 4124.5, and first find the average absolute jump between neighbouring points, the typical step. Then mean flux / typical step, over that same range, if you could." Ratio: 29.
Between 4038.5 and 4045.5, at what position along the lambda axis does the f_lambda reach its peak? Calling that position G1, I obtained 4041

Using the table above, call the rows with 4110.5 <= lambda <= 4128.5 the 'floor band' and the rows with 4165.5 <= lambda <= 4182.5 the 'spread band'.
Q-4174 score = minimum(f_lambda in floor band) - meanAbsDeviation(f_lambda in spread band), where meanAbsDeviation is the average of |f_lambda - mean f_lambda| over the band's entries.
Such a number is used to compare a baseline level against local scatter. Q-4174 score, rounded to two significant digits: 45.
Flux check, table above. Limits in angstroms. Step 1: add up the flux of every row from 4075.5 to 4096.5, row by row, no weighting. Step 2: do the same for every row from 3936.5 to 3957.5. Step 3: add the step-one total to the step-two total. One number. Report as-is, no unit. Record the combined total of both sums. 1729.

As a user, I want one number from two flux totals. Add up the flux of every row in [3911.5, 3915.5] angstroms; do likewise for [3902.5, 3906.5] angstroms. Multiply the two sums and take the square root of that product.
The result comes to 157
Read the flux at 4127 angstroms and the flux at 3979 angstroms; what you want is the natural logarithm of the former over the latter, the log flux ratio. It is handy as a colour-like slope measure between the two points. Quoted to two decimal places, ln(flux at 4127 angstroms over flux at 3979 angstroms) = 0.12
